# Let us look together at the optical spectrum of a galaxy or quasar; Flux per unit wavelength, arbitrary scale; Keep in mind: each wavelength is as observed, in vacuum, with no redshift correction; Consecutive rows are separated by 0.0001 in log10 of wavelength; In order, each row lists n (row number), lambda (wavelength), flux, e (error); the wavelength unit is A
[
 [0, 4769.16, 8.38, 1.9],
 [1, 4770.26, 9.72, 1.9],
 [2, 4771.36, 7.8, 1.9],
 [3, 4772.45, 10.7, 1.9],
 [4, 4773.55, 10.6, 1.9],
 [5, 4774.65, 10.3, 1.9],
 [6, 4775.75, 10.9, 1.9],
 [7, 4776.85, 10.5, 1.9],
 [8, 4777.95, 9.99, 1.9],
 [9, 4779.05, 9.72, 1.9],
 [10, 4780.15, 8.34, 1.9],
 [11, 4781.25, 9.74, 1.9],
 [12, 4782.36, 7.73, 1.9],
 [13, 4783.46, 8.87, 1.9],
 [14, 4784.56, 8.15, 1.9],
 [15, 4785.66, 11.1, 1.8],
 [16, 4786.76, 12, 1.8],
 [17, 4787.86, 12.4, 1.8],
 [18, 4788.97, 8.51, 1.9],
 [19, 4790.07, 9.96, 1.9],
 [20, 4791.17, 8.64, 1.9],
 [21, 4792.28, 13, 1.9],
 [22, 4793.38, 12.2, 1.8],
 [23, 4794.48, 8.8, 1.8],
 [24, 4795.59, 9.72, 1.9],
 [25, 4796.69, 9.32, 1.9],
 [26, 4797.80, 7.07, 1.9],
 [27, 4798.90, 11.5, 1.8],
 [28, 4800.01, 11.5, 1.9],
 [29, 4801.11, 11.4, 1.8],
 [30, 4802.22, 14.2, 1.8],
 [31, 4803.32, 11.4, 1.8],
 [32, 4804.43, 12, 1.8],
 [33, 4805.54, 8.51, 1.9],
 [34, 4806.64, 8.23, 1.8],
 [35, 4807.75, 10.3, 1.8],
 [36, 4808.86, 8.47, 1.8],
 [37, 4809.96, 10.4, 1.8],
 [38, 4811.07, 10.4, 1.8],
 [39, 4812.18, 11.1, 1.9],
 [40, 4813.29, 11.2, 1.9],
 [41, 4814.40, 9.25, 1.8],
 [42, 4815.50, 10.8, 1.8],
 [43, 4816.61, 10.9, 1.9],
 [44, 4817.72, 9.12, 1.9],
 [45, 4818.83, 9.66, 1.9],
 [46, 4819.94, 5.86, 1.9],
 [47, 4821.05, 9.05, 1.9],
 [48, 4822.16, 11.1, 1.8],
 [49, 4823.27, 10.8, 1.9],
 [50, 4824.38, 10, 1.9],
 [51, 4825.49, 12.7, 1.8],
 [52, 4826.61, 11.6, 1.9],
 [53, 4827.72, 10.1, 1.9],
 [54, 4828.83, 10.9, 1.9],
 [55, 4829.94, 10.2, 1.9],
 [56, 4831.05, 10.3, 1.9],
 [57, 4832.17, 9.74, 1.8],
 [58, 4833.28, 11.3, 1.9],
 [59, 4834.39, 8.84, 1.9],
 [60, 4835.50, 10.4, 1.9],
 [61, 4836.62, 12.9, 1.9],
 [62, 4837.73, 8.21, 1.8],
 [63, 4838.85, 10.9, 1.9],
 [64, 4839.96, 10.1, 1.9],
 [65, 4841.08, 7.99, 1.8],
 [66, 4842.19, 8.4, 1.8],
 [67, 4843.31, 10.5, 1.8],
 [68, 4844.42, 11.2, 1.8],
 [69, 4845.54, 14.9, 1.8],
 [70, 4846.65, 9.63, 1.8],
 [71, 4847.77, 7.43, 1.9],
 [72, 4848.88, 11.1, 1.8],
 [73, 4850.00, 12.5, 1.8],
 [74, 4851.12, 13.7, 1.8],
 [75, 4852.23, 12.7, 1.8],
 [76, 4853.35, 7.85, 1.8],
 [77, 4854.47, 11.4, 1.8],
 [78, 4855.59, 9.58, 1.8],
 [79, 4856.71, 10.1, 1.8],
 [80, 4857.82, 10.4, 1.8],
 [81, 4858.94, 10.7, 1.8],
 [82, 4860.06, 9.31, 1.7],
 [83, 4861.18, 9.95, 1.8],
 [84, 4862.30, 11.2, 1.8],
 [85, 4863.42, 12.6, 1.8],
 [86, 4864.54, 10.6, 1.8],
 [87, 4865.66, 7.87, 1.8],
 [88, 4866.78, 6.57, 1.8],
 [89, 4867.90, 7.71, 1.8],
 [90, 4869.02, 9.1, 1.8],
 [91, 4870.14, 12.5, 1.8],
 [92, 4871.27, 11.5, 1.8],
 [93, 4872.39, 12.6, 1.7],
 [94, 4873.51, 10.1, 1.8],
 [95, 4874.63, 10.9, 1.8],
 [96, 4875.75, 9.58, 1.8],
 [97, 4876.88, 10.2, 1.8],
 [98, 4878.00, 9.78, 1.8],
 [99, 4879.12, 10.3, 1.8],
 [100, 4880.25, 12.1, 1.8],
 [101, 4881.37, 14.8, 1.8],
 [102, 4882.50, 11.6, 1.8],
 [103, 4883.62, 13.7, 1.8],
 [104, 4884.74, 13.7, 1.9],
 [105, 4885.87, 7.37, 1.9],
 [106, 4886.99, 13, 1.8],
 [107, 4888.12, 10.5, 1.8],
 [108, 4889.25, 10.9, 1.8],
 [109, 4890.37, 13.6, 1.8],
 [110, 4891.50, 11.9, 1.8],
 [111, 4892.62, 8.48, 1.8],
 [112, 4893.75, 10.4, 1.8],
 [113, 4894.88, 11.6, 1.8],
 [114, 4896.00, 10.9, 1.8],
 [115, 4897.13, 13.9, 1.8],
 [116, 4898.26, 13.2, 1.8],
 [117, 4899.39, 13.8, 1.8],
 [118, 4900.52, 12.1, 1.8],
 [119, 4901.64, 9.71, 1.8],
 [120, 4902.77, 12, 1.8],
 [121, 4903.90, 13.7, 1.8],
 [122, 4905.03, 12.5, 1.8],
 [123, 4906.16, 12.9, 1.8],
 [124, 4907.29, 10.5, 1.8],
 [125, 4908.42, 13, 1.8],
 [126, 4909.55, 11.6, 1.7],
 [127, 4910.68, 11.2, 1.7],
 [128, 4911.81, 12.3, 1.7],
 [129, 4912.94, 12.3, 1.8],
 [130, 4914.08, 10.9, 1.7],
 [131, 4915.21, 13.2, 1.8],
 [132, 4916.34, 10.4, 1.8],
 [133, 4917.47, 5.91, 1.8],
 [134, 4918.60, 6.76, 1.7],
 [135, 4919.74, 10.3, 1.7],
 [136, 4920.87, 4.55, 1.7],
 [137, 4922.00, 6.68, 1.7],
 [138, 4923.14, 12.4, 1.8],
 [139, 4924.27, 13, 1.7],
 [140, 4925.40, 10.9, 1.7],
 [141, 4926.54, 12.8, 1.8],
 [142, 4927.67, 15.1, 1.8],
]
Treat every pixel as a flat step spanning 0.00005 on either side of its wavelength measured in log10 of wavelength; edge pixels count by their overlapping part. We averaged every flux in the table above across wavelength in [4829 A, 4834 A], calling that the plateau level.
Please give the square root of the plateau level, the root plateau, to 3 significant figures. 3.22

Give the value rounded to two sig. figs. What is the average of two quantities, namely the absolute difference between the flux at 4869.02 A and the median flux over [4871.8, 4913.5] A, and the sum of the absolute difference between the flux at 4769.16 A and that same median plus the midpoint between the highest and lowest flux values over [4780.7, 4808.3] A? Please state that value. 8.5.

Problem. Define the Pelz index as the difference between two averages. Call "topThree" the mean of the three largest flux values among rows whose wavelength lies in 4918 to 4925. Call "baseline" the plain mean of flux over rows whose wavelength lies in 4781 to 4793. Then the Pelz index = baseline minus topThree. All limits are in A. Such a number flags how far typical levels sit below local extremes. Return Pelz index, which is -1.9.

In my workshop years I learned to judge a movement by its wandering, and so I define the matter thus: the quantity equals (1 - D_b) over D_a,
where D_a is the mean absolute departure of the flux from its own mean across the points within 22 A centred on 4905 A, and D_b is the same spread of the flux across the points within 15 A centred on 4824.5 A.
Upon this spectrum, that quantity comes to -0.1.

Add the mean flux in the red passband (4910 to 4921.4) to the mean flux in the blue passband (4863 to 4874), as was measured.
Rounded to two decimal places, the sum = 19.90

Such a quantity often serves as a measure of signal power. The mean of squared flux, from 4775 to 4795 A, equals 103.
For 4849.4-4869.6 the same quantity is 108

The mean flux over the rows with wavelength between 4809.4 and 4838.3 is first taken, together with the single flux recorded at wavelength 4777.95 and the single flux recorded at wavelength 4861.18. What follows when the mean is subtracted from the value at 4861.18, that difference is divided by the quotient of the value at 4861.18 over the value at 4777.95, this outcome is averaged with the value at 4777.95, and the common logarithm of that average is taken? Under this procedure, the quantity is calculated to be 0.68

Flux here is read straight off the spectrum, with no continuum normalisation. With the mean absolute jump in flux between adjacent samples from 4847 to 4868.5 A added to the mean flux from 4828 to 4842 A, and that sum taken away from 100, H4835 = 88.2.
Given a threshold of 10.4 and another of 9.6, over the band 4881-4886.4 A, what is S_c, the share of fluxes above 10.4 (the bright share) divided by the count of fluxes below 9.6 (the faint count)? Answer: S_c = 0.80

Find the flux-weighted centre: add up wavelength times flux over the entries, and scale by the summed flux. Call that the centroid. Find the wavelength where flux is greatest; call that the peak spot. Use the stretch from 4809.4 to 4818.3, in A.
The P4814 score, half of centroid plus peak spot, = 4813.5 A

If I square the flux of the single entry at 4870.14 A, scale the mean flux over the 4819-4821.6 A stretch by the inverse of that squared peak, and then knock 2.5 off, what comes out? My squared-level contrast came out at -2.45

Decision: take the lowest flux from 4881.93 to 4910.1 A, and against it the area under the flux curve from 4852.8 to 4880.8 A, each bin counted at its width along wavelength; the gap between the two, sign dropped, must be 278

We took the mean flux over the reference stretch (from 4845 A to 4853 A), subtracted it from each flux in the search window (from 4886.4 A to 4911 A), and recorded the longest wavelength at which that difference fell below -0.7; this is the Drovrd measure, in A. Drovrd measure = 4907.29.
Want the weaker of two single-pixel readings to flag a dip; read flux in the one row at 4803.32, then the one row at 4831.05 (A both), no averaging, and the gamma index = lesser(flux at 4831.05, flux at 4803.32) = 10.3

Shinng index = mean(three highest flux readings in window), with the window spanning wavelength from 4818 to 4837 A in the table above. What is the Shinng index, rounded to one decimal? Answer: 12.4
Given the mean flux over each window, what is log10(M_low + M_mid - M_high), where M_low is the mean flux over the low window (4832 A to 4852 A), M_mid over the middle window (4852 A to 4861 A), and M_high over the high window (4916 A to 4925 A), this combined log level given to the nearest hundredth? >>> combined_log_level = 1.08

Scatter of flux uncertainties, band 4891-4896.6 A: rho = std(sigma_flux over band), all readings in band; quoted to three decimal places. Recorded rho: 0.000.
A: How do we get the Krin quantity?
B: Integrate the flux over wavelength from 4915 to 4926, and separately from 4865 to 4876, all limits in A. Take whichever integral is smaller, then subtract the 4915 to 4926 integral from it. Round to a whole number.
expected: 0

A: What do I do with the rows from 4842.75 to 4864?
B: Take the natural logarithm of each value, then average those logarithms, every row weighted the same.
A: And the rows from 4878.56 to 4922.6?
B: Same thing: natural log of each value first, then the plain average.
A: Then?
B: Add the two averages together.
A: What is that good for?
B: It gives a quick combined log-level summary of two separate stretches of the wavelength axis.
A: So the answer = 4.76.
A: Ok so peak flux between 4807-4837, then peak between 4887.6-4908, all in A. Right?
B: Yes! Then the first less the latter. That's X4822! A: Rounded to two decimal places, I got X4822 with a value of -1.00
